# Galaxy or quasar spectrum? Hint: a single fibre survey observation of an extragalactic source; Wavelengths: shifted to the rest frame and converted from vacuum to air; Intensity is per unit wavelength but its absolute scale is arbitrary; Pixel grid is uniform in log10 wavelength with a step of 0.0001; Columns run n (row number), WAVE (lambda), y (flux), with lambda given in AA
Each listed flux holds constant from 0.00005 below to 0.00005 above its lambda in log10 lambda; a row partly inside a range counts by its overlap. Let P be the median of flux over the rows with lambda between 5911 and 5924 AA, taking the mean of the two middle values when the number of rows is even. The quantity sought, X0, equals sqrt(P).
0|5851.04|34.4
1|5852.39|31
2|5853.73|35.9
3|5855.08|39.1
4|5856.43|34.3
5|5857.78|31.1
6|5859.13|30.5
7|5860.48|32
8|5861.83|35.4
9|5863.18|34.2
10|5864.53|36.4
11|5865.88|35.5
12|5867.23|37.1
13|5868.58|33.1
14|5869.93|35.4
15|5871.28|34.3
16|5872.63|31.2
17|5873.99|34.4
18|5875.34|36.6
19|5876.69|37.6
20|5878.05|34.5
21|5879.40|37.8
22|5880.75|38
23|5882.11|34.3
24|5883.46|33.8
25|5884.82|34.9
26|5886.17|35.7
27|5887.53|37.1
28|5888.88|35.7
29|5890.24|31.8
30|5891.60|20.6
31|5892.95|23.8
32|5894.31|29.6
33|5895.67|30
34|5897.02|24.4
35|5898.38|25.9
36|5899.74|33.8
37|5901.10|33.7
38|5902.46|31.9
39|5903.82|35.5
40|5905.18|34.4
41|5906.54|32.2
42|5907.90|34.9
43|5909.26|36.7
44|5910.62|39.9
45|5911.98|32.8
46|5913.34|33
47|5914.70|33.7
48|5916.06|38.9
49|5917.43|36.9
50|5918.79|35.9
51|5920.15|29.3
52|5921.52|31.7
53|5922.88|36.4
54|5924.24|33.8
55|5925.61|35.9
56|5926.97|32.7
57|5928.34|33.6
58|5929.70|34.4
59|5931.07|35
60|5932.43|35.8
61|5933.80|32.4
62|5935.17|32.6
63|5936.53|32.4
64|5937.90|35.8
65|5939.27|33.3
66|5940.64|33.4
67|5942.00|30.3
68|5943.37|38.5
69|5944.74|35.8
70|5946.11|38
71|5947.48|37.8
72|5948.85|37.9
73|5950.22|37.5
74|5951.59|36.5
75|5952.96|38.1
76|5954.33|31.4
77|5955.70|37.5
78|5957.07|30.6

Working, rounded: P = 33.7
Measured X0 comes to 5.81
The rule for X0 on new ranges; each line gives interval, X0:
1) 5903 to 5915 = 5.87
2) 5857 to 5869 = 5.85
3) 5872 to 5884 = 5.87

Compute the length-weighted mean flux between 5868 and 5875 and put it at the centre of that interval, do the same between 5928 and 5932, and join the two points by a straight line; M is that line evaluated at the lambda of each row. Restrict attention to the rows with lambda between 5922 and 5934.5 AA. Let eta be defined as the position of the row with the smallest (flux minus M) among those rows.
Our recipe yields 5933.80 AA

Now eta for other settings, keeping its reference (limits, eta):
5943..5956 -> 5954.33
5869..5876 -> 5872.63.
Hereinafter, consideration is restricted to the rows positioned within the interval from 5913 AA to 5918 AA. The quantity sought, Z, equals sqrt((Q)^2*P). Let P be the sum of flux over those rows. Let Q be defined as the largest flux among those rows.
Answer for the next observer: 464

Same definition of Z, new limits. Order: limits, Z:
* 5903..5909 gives 416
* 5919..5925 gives 417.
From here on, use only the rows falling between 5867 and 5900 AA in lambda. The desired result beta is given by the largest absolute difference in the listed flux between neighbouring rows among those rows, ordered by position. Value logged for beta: 11.2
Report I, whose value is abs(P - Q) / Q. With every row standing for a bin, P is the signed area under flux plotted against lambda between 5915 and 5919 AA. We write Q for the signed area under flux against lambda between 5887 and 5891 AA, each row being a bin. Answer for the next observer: 0.07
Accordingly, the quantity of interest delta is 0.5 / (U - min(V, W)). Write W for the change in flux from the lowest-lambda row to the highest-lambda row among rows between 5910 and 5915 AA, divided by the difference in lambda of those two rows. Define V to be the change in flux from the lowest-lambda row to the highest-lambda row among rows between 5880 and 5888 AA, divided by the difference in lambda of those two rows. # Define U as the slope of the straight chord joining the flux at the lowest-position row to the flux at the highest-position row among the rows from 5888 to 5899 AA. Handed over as 1.0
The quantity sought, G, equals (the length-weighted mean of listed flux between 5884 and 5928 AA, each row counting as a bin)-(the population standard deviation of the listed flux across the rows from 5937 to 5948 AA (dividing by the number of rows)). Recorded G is 30.3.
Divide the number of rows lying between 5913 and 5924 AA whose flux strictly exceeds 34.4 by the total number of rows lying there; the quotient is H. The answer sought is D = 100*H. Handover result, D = 50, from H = 0.5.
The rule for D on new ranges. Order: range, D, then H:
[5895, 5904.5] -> 14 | 0.1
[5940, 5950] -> 71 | 0.7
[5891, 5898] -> 0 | 0.0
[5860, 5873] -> 50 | 0.5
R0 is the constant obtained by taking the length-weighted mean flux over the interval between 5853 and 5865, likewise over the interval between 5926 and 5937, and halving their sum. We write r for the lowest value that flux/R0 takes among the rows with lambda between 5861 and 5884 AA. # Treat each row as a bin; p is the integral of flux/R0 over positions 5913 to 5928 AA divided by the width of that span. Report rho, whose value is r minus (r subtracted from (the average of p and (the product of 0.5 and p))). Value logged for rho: 1.08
